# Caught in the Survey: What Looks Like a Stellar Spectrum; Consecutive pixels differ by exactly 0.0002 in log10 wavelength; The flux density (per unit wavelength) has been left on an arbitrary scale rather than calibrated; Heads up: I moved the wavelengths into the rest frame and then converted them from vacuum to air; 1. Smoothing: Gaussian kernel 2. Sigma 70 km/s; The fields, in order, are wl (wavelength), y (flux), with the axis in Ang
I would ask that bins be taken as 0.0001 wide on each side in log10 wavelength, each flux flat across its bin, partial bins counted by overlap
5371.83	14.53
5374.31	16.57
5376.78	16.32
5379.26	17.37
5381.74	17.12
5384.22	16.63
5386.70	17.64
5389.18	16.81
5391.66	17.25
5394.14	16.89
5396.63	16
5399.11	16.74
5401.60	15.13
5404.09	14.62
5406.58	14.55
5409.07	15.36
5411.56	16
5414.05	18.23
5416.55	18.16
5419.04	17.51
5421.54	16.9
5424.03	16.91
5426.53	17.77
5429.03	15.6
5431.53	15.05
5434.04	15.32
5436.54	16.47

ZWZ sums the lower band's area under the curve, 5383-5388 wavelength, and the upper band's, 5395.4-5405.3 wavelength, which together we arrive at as 240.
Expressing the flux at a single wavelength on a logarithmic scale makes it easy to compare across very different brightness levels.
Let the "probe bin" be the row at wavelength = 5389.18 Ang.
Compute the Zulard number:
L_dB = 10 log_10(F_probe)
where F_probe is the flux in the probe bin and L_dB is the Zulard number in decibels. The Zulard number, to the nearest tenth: 12.3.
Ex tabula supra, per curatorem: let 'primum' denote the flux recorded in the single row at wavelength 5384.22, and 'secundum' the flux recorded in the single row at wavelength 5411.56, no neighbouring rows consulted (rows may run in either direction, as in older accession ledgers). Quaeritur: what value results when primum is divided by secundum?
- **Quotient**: 1.04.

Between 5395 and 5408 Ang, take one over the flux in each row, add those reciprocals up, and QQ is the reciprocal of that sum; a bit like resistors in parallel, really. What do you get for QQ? 3.1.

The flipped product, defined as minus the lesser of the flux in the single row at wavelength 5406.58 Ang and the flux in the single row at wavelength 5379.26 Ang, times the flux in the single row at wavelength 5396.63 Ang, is -233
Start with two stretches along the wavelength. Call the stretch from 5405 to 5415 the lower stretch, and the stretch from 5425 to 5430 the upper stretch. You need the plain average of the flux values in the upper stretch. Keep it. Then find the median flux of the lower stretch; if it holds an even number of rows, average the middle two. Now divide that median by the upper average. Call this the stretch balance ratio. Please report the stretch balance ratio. 0.94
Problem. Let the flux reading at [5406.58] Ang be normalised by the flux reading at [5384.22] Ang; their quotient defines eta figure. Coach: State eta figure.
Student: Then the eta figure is 0.87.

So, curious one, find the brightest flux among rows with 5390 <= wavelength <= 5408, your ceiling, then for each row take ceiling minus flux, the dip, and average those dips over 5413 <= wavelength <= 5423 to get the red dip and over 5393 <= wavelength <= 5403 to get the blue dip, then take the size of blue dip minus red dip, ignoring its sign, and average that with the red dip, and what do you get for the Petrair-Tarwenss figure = 0.5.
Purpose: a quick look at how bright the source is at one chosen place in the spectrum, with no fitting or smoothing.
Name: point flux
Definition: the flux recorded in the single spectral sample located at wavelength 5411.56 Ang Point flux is 16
